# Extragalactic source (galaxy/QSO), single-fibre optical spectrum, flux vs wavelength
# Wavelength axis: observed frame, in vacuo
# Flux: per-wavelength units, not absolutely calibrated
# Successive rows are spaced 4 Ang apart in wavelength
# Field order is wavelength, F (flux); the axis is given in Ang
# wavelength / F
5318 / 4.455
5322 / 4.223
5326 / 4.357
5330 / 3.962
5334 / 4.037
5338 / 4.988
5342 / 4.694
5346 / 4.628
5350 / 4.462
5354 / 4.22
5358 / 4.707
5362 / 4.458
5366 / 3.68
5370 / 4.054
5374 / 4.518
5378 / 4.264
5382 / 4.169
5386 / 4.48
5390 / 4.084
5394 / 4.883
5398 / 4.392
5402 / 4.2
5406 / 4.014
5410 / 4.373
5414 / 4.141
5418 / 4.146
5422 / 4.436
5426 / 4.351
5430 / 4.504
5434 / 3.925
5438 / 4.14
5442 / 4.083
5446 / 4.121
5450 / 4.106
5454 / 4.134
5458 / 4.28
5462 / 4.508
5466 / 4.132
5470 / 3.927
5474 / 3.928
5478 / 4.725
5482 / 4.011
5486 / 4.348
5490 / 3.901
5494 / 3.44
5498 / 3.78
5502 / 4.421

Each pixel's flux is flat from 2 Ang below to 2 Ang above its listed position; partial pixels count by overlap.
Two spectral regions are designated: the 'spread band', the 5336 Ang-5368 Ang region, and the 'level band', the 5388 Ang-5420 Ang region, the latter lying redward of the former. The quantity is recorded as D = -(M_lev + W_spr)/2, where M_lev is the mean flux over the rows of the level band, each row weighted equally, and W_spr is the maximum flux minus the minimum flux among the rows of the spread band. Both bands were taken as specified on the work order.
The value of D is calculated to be -2.8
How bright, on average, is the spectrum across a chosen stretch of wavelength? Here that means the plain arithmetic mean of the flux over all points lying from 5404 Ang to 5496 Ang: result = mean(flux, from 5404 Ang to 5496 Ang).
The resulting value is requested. 4.16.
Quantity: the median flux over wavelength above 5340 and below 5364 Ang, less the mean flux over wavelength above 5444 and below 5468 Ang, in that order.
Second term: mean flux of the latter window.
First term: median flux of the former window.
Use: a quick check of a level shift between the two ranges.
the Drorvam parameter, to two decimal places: 0.33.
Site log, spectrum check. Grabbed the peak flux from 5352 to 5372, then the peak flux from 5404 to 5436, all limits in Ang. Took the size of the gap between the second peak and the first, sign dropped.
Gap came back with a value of 0.20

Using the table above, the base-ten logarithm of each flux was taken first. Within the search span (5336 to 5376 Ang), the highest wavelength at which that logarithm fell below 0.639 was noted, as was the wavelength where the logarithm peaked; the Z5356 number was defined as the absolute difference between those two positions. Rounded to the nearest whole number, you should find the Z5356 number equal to 32 Ang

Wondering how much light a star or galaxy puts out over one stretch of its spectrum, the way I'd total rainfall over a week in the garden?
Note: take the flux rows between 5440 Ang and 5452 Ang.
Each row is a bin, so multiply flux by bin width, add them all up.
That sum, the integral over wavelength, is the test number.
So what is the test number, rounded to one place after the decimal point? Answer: 49.2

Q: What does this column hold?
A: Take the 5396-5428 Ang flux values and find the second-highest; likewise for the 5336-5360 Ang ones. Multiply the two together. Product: 20.7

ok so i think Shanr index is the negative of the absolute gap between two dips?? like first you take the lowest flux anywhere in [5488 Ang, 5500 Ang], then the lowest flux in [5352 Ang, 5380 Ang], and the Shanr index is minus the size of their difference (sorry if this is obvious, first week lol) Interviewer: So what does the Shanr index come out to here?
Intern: -0.24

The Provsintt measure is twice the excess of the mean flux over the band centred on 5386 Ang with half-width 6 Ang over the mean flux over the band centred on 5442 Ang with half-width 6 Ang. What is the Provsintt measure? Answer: 0.26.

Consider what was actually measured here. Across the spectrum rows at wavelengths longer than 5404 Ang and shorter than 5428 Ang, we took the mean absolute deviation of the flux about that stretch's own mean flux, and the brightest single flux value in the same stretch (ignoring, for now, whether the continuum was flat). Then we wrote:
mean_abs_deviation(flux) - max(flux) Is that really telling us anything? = -4.3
